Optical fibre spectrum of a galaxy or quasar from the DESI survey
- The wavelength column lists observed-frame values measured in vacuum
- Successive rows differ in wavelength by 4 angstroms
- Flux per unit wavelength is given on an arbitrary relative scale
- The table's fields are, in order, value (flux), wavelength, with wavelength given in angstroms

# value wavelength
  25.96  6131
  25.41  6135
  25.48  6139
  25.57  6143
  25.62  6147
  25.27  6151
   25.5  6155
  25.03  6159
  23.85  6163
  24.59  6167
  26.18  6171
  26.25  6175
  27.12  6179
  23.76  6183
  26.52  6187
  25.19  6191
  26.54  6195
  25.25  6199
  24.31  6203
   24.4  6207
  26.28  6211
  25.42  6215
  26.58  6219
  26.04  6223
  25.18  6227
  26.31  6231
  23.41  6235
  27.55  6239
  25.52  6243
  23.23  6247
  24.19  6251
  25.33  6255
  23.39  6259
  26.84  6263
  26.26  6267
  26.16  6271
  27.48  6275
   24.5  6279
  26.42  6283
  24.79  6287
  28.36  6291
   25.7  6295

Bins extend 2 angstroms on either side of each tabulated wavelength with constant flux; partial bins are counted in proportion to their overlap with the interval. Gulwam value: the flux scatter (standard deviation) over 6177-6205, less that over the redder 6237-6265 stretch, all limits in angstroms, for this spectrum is -0.4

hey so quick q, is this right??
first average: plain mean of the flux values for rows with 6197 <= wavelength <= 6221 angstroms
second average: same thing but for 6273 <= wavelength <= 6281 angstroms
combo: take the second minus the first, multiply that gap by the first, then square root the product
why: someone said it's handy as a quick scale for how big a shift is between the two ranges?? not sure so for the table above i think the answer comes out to 3.96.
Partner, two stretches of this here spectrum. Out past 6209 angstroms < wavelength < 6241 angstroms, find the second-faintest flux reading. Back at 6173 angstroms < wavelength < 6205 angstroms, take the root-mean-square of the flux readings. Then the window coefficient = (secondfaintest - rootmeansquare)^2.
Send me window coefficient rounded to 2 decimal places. 0.21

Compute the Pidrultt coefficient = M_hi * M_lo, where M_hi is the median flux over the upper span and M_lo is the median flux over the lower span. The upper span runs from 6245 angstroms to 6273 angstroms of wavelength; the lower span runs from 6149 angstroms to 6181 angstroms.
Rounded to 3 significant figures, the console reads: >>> 643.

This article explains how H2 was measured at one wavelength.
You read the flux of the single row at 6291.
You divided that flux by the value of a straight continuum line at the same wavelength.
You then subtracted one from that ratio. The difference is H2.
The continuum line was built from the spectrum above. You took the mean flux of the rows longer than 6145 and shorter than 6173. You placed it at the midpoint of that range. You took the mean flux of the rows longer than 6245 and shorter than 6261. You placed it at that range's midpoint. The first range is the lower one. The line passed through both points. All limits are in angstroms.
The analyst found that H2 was 0.20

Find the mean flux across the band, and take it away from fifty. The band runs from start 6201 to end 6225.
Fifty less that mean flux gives 24.5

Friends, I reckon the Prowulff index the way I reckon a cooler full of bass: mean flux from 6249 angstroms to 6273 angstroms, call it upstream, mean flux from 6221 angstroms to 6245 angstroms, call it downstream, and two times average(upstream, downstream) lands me 51.03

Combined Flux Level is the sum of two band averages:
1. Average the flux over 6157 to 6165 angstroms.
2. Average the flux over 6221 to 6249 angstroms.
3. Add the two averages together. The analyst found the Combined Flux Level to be 49.8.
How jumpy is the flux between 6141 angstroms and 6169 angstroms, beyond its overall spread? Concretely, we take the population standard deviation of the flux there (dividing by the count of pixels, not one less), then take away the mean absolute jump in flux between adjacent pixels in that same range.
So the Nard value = 0.1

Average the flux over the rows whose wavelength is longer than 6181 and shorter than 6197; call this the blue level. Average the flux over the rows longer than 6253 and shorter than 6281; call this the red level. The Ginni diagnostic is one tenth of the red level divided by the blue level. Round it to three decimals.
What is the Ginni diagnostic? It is 0.101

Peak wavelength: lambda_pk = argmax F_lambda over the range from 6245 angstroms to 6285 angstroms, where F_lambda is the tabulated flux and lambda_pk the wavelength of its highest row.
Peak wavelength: 6275 angstroms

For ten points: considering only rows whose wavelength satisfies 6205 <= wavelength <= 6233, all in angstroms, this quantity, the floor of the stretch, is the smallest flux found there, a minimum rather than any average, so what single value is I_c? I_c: 24.4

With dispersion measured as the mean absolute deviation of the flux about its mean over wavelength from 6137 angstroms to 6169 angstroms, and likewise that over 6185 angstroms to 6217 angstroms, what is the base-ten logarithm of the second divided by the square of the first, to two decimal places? 0.52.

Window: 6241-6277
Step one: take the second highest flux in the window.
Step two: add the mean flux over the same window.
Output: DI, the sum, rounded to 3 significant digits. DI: 52.2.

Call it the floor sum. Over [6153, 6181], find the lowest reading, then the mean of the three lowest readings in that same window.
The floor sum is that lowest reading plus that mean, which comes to 48.3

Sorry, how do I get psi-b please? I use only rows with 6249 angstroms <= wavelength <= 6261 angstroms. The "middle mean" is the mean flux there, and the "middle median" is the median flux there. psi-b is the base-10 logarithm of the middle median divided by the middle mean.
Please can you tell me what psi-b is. -0.002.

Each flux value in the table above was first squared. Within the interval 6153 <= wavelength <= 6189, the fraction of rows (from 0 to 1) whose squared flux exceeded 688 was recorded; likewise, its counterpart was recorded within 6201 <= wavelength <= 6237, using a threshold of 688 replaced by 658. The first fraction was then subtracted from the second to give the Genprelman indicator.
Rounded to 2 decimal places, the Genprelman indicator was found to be 0.11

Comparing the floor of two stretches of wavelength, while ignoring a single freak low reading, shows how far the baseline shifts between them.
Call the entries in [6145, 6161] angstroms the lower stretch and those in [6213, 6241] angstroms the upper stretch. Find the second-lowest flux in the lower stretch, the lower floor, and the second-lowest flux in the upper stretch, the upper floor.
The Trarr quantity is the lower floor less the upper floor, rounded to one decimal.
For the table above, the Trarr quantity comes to 0.1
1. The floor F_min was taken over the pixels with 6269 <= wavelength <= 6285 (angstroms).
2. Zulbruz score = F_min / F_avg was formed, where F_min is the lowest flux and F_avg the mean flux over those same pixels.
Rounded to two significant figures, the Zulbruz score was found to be 0.94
